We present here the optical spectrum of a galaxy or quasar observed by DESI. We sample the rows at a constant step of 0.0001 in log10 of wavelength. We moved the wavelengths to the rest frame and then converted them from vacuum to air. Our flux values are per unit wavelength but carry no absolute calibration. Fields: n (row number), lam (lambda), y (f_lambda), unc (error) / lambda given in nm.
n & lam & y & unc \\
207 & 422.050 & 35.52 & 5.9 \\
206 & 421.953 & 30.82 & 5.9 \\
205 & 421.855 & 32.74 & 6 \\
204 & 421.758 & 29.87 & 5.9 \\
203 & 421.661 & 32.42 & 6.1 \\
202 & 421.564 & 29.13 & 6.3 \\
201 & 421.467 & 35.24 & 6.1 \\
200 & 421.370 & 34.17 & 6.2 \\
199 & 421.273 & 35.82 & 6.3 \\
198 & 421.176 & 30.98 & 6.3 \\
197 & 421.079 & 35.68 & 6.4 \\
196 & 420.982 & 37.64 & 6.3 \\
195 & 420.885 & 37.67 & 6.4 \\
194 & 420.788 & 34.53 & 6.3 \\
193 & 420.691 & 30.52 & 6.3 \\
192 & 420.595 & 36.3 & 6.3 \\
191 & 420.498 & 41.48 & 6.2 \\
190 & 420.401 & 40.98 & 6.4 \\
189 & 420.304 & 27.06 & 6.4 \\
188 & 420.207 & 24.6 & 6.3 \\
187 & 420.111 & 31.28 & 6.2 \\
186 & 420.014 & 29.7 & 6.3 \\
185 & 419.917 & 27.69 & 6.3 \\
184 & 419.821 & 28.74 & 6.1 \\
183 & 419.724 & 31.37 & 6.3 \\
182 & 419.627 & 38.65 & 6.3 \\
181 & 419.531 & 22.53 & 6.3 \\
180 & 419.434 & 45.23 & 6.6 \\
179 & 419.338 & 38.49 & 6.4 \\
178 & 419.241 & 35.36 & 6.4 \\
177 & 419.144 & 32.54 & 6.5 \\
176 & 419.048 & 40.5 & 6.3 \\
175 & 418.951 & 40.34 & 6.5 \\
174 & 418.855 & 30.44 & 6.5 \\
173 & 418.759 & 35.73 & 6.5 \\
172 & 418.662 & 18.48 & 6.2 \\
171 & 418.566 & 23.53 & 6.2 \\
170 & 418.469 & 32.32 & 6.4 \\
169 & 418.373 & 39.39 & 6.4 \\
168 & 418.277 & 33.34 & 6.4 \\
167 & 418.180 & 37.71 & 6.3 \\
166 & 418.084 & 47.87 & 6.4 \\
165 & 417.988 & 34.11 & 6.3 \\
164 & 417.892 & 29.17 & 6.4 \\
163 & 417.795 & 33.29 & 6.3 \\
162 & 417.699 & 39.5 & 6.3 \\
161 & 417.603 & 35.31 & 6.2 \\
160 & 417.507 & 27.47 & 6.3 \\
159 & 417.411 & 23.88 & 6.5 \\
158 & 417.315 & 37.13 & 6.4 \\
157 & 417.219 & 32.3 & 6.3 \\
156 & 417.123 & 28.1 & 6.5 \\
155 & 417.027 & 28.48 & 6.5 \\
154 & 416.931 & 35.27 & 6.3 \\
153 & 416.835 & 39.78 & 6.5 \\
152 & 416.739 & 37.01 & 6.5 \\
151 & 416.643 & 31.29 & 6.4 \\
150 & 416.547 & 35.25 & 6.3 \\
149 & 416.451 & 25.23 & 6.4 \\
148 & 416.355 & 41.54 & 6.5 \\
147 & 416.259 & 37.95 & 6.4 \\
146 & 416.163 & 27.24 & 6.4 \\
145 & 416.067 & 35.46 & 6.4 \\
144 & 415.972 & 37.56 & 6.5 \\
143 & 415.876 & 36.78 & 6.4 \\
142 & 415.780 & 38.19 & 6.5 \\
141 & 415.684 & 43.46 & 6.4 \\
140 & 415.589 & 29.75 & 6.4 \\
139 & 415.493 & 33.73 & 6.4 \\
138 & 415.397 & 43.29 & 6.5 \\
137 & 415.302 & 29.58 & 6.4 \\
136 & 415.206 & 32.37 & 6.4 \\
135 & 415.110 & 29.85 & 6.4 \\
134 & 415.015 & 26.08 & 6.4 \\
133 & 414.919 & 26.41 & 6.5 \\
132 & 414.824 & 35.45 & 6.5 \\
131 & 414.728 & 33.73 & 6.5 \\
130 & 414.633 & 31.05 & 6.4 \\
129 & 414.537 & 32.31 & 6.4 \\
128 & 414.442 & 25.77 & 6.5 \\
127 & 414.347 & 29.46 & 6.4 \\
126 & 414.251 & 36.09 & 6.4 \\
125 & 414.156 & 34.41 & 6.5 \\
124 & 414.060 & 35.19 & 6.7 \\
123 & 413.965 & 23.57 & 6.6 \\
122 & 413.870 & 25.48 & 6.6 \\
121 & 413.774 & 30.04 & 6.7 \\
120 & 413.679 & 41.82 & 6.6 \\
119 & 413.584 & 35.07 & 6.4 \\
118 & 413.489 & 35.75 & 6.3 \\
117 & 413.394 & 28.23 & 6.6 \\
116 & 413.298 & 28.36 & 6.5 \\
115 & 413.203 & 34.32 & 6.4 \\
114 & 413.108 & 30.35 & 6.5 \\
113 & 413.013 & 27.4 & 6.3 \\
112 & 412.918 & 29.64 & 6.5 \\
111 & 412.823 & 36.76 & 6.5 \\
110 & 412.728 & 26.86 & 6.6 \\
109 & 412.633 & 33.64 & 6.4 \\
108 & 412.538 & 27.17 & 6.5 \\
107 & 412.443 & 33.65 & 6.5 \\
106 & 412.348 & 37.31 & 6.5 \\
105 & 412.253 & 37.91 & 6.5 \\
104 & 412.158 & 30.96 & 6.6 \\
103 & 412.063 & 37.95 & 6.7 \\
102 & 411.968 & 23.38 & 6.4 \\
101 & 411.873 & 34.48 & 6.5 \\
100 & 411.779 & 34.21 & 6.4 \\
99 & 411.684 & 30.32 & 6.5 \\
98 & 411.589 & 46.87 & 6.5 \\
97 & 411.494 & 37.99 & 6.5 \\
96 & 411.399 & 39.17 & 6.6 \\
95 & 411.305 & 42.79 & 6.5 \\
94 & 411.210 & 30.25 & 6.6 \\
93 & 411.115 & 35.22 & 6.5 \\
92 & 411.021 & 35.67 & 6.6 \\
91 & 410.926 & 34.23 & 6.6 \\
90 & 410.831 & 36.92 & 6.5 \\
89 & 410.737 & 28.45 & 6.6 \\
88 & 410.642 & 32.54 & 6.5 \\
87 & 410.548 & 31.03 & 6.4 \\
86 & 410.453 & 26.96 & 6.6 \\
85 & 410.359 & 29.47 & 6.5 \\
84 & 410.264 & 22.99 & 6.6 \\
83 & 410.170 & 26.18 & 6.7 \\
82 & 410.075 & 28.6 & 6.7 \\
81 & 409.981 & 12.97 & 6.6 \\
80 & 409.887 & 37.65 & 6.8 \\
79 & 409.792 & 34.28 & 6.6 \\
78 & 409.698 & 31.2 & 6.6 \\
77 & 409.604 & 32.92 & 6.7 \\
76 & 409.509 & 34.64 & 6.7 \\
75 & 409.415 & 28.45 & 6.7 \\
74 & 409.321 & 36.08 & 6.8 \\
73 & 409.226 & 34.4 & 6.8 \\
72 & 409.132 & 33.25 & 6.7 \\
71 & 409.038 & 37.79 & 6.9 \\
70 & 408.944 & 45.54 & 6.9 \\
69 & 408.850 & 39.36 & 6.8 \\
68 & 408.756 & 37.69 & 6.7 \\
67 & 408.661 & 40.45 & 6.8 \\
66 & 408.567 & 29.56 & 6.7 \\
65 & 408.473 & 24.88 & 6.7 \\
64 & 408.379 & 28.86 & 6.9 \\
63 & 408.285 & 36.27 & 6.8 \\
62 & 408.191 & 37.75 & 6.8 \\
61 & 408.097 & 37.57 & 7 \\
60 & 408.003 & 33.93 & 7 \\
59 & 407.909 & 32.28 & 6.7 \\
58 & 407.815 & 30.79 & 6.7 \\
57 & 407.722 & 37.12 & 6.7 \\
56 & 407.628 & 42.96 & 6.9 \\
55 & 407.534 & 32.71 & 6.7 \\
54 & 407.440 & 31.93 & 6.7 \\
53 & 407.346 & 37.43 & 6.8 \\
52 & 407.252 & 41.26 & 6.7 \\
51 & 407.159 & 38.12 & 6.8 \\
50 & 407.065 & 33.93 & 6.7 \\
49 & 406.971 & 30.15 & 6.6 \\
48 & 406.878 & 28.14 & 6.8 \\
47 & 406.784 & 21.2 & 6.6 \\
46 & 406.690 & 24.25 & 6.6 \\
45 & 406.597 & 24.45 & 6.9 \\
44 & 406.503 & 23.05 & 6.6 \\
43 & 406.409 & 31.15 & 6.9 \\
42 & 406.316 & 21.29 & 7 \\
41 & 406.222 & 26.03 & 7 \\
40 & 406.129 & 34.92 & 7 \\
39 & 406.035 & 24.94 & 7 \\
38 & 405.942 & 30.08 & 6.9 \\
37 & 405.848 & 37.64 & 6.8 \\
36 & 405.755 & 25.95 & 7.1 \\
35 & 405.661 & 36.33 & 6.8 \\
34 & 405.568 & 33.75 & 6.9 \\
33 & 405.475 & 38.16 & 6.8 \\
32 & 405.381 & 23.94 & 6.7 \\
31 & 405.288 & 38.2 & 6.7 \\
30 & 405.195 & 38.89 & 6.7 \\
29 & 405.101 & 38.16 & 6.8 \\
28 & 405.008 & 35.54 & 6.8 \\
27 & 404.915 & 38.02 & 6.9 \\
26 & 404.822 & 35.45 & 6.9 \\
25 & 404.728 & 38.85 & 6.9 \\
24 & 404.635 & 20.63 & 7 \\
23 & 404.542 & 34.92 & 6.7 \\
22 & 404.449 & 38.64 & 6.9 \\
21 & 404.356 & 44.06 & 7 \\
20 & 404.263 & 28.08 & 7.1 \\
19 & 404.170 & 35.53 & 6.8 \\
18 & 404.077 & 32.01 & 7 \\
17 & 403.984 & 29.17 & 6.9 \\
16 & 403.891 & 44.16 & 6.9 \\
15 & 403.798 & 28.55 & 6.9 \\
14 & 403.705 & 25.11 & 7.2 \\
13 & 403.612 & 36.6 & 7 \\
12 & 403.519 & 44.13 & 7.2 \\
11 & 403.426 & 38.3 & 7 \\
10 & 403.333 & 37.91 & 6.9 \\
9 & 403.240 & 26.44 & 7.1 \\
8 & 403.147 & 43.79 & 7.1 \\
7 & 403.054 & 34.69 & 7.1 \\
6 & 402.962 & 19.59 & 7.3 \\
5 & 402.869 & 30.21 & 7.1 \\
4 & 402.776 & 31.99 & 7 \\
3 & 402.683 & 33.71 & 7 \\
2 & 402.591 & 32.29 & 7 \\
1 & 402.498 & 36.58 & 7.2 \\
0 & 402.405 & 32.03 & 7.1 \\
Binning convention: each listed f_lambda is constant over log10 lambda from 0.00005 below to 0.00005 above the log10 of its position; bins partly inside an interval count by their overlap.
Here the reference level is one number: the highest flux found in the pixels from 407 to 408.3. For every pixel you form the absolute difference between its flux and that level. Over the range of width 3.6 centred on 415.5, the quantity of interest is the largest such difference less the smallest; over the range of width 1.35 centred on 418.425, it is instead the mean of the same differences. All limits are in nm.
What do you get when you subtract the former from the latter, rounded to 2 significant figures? -9.4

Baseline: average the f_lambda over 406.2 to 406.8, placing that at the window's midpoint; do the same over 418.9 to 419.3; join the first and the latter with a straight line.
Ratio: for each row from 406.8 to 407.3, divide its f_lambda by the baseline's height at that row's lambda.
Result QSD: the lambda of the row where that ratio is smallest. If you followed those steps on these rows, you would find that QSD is 406.878 nm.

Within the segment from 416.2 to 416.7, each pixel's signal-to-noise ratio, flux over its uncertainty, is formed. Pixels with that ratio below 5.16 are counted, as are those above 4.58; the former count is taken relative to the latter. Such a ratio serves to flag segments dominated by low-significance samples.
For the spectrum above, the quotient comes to 0.50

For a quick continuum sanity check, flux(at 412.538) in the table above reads 27.17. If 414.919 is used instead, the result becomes 26.41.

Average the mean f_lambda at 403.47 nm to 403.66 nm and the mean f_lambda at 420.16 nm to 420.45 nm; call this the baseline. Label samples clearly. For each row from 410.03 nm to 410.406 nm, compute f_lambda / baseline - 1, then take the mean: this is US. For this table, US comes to -0.25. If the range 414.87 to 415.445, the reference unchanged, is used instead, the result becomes -0.12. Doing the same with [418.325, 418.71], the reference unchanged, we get -0.20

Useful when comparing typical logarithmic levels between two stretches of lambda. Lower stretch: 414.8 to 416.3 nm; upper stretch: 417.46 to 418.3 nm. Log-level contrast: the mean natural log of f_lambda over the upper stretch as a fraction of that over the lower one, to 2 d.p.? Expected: 1.01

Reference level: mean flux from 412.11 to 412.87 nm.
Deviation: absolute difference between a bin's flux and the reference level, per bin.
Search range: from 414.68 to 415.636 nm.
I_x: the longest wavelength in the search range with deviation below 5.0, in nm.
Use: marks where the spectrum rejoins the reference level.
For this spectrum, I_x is 415.589 nm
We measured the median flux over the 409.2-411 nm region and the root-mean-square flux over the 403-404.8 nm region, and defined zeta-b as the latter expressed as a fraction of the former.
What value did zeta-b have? 1.14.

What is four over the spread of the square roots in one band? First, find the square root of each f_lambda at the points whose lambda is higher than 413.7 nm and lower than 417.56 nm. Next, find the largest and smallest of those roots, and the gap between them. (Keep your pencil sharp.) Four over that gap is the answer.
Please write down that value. 2.3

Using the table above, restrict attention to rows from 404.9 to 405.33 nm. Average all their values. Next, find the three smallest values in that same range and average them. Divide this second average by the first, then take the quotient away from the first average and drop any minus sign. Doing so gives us 36.8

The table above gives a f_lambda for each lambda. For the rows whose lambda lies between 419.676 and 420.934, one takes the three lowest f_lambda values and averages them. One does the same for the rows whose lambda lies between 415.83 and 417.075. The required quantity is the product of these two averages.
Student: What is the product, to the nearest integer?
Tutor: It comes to 714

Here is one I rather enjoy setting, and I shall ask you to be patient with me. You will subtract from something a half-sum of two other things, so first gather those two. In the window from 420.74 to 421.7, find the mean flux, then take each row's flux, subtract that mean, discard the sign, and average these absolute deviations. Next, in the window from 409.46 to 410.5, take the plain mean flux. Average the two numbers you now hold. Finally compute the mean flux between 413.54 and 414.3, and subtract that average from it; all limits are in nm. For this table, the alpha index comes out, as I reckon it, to 17.2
